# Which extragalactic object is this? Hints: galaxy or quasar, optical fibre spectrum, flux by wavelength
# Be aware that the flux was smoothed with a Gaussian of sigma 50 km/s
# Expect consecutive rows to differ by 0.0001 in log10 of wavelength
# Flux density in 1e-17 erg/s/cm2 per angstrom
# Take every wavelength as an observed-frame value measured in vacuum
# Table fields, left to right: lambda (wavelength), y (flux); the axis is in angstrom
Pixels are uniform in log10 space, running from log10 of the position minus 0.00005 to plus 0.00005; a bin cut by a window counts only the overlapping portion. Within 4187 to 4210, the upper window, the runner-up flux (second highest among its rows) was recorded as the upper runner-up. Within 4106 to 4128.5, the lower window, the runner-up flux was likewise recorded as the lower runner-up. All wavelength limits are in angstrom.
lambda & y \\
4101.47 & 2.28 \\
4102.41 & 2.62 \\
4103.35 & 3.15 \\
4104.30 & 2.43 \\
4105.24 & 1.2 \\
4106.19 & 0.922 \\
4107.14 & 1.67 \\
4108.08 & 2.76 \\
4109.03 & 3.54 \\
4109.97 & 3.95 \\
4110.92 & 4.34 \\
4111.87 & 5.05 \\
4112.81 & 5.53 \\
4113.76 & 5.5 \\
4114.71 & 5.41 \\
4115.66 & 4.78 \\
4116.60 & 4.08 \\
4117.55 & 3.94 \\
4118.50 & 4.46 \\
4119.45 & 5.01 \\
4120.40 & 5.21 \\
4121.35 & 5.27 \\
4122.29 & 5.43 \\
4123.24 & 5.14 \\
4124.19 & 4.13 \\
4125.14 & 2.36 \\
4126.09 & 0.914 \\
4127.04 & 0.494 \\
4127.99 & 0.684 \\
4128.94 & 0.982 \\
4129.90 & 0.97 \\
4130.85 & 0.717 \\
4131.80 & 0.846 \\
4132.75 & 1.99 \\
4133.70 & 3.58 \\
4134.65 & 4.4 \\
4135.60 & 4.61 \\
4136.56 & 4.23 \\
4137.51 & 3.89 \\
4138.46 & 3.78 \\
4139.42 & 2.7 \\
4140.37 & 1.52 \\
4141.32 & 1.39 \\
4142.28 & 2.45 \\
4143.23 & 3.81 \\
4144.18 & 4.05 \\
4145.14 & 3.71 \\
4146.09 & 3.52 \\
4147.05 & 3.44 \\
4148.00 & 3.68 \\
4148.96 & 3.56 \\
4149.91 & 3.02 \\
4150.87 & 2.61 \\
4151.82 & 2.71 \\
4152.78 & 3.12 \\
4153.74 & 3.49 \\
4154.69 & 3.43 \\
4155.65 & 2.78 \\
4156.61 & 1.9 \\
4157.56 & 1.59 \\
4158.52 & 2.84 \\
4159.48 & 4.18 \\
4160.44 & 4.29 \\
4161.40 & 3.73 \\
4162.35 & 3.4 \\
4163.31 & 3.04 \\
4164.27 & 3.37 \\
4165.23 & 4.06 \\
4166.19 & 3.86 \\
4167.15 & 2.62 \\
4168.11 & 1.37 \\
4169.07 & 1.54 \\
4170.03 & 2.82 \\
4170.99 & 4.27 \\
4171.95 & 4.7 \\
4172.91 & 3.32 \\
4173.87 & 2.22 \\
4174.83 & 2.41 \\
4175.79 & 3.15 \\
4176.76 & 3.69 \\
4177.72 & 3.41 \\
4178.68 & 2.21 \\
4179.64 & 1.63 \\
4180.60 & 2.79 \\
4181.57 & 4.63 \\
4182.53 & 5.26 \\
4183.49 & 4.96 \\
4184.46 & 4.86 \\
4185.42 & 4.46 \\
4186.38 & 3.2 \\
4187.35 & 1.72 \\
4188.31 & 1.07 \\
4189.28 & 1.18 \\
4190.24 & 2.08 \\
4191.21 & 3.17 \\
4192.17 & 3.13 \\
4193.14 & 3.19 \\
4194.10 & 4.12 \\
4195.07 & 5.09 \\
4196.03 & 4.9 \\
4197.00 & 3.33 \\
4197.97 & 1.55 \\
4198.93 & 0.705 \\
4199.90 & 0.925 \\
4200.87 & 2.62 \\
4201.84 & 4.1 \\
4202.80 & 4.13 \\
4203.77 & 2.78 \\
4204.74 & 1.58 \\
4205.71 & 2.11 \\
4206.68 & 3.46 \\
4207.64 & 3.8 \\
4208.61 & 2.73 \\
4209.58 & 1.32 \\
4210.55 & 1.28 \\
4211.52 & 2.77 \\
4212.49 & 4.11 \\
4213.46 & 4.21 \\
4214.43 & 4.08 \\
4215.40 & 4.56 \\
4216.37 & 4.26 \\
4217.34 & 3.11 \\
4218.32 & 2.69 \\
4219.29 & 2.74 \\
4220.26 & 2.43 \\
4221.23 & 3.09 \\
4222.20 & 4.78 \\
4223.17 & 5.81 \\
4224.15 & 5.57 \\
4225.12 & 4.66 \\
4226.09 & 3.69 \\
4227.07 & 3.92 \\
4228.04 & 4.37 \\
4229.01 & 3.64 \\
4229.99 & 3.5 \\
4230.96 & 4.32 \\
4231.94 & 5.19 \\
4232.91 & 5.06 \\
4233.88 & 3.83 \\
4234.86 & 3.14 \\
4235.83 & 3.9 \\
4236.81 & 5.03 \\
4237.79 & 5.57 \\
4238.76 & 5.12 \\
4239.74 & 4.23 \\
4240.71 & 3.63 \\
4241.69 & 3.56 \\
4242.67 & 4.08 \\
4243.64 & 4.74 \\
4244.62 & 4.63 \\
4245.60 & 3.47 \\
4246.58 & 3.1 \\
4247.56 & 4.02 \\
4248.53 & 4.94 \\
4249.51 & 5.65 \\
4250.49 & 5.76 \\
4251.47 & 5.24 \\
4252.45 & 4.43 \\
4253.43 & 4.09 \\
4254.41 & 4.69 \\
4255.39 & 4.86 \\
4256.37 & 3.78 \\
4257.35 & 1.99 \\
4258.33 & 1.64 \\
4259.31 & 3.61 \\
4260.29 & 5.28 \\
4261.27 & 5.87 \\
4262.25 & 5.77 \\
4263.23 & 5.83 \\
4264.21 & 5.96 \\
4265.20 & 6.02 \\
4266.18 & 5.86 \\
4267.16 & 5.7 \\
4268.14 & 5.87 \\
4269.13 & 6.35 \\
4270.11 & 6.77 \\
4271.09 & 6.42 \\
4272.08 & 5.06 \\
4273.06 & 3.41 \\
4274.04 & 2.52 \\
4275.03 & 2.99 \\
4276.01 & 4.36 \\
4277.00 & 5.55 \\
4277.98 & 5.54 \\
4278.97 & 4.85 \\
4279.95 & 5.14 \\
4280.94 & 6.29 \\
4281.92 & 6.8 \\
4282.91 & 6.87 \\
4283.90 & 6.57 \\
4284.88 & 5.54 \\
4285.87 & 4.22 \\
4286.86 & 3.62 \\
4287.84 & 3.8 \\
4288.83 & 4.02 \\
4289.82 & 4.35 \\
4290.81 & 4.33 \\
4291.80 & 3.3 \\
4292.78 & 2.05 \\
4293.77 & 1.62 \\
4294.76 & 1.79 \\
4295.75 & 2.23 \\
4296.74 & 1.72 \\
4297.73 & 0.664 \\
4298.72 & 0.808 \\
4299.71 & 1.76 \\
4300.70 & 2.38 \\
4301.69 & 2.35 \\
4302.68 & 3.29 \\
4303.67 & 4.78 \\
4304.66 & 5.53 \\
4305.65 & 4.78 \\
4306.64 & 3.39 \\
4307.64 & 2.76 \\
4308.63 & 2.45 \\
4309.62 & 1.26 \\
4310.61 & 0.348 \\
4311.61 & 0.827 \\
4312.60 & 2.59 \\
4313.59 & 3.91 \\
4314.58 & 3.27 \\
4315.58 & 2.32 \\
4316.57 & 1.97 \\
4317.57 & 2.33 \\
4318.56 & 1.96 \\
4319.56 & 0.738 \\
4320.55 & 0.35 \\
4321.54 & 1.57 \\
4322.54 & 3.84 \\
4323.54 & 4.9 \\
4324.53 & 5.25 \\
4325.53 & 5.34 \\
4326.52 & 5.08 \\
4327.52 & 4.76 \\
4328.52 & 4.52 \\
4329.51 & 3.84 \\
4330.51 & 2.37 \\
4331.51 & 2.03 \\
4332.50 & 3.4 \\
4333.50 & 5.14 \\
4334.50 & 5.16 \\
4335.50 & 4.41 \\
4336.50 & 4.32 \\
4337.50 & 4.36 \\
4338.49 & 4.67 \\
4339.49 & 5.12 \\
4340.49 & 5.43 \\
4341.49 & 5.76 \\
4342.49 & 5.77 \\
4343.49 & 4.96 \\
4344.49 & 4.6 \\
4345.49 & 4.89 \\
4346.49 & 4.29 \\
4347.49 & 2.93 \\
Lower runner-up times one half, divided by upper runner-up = 0.56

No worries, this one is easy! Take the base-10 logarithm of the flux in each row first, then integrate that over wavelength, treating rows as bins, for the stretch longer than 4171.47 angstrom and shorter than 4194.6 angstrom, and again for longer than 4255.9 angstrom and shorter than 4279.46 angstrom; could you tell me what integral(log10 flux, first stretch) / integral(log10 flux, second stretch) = 0.69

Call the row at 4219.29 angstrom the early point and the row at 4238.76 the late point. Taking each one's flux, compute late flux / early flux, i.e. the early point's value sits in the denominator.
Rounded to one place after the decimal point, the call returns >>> 1.9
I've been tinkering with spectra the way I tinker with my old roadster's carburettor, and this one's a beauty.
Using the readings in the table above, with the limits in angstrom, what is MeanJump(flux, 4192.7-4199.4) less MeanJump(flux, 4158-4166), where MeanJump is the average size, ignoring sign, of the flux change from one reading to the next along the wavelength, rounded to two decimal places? 0.52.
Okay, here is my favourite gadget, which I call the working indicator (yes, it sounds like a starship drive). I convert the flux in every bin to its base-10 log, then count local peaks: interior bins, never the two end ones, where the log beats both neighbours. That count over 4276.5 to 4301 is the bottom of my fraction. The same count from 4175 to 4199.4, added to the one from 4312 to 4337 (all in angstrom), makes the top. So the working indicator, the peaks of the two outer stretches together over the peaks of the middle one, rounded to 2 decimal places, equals 2.67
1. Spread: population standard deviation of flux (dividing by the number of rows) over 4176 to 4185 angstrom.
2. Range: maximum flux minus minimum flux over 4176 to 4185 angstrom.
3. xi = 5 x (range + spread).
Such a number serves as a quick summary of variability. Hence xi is 24.3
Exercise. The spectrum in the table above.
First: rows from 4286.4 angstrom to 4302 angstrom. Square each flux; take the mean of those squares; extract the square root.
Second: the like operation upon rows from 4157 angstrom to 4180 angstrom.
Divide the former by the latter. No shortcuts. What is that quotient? 0.87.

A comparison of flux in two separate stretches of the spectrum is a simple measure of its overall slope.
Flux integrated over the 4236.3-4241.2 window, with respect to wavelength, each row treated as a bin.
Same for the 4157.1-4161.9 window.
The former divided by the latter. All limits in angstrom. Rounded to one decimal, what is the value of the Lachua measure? 1.4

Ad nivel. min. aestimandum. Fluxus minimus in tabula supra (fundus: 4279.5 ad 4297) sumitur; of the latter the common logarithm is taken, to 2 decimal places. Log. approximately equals 0.21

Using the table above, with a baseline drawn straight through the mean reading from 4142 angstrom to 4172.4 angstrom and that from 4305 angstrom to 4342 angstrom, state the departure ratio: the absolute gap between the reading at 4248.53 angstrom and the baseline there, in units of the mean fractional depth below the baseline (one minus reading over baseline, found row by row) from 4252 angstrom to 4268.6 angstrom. -3.8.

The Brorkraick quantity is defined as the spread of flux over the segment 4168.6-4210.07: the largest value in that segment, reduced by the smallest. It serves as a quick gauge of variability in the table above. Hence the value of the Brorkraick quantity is 4.6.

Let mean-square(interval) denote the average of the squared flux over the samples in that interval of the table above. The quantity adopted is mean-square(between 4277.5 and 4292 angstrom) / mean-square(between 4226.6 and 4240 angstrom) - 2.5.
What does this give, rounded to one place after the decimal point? -1.1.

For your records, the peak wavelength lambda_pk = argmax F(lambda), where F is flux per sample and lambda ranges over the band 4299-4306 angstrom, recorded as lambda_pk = 4304.66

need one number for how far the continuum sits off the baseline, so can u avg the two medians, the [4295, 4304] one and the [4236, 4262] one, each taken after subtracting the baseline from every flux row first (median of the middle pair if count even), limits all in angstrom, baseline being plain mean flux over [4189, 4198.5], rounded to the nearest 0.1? 0.2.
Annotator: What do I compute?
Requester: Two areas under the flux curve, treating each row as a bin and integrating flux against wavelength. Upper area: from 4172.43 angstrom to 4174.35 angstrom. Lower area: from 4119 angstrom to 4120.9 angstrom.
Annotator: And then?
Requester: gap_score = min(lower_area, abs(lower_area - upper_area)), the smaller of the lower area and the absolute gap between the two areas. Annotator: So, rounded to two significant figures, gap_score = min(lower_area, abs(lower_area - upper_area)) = 4.4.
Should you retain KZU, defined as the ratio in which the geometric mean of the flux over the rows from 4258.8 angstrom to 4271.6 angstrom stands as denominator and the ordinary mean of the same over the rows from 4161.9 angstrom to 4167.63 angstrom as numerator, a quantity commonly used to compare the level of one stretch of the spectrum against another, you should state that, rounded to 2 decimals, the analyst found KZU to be 0.59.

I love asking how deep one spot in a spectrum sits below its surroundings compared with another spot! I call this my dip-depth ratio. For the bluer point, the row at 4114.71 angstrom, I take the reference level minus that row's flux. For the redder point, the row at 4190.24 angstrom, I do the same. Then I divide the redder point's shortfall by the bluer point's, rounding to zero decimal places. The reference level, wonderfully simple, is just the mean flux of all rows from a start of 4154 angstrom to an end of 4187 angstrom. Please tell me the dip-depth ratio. -1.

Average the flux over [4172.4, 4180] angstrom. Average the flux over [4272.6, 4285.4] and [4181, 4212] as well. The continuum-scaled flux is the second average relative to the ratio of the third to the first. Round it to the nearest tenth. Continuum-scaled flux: 4.7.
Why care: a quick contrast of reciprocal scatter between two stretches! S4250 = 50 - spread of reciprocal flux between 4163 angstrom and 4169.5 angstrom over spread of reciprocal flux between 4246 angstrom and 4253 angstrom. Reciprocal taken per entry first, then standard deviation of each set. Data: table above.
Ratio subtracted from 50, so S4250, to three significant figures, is 46.3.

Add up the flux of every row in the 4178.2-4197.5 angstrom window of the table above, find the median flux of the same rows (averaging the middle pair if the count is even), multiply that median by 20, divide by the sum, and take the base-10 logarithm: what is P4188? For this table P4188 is -0.02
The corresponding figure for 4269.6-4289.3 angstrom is 0.01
